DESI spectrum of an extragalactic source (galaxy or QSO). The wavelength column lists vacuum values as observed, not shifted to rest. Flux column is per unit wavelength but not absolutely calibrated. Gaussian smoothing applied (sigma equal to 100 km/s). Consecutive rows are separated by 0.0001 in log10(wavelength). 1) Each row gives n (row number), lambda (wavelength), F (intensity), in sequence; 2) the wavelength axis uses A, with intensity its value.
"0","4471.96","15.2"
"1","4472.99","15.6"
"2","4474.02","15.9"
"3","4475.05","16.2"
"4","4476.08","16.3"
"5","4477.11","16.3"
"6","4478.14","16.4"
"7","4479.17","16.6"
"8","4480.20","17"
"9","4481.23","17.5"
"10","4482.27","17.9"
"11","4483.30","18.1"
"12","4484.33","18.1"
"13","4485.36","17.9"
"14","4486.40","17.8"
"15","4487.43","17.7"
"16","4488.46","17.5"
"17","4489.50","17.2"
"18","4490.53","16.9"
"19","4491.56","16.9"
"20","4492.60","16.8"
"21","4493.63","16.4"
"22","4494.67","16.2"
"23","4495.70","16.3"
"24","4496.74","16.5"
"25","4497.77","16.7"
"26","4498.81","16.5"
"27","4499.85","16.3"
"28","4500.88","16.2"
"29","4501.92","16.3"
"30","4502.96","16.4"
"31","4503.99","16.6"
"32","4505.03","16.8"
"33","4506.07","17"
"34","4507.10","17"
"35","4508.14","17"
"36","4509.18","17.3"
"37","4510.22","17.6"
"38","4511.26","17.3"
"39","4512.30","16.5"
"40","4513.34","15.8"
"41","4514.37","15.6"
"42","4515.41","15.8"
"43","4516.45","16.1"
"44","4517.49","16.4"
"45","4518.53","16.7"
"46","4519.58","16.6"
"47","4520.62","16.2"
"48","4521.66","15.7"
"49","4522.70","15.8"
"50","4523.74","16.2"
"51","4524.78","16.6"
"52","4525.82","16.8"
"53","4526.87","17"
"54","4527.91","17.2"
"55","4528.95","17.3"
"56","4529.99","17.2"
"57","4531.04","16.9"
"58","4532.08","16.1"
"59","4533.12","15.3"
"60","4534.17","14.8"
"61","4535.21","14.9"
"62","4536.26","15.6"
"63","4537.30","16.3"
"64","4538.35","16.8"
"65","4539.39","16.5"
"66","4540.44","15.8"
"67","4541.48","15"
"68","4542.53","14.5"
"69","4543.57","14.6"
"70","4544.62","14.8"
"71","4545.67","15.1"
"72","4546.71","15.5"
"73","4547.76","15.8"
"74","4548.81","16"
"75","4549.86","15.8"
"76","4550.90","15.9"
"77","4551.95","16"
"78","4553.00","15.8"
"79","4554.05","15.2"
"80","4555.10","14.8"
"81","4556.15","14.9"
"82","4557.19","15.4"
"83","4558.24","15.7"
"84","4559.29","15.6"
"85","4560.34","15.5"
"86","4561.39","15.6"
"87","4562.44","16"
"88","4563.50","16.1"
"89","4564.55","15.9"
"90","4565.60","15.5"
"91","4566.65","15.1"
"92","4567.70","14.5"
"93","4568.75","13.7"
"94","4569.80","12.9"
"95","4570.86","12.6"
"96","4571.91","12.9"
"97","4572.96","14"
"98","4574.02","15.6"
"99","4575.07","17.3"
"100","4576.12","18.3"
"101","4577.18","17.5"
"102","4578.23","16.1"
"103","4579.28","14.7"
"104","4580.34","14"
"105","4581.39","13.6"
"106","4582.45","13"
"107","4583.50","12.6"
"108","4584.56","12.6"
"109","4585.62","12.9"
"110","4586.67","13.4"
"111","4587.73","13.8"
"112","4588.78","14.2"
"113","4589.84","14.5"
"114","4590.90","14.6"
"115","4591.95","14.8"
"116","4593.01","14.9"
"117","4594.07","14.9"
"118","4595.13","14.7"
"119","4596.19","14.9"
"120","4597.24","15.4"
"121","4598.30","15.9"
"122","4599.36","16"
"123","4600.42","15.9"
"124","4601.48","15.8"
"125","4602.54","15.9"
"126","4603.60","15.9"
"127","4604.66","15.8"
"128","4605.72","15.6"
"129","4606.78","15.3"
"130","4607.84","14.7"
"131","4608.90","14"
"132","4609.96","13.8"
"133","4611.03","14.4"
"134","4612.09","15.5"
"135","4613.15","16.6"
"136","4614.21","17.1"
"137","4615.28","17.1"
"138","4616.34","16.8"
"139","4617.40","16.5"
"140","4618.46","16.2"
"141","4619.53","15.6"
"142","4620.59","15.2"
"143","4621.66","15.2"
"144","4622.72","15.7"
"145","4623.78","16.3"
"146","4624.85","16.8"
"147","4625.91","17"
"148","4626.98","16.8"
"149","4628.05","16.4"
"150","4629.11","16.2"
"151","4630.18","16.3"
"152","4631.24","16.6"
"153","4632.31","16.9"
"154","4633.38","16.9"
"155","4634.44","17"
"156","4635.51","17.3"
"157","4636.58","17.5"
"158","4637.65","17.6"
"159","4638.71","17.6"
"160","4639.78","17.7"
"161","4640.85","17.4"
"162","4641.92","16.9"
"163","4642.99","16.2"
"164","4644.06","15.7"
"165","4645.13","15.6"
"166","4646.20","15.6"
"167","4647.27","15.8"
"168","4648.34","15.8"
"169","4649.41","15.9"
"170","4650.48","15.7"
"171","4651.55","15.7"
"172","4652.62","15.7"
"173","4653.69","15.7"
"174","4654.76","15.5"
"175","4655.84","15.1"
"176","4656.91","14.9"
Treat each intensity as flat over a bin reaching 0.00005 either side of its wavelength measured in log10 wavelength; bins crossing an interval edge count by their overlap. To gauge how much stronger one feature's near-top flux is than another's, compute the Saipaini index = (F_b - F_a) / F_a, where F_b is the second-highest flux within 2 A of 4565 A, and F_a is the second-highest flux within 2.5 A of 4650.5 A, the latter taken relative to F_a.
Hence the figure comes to 0.01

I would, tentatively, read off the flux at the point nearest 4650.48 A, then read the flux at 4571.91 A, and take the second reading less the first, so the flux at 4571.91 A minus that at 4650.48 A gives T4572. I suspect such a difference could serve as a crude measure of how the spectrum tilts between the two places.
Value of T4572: -2.8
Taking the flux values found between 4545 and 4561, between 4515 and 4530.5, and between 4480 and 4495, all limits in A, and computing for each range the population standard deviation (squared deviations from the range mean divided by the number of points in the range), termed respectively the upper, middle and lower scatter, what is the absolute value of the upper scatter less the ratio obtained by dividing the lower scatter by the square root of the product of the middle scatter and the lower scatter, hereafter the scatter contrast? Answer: 0.7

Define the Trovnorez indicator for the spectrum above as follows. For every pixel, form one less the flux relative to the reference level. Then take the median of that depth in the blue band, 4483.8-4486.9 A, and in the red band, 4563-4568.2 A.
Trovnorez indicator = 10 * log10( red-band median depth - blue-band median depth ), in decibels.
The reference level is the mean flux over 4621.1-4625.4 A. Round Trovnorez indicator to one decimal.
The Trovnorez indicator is -8.2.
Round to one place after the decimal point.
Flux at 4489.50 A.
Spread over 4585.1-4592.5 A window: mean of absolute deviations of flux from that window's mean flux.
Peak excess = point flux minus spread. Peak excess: 16.6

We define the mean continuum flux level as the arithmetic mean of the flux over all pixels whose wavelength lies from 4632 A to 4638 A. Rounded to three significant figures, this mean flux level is 17.2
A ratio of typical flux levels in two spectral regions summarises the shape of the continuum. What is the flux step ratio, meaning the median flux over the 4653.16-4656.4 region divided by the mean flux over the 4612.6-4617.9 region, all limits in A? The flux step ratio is 0.92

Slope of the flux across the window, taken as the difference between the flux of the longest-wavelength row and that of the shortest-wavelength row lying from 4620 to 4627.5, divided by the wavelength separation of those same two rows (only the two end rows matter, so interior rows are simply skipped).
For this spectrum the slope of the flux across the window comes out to 0.25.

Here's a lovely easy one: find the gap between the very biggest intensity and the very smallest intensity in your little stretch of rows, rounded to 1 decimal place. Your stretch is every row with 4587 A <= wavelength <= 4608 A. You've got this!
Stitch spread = 2.2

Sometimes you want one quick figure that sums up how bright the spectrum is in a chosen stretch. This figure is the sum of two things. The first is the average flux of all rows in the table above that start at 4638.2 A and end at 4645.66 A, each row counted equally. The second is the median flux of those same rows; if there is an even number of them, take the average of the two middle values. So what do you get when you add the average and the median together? 33.6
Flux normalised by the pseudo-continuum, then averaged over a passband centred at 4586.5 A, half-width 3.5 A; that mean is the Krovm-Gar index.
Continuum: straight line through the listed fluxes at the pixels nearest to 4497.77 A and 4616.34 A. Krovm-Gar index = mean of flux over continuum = 0.80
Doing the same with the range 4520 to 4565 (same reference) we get 0.95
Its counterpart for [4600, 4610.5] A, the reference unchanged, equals 0.91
